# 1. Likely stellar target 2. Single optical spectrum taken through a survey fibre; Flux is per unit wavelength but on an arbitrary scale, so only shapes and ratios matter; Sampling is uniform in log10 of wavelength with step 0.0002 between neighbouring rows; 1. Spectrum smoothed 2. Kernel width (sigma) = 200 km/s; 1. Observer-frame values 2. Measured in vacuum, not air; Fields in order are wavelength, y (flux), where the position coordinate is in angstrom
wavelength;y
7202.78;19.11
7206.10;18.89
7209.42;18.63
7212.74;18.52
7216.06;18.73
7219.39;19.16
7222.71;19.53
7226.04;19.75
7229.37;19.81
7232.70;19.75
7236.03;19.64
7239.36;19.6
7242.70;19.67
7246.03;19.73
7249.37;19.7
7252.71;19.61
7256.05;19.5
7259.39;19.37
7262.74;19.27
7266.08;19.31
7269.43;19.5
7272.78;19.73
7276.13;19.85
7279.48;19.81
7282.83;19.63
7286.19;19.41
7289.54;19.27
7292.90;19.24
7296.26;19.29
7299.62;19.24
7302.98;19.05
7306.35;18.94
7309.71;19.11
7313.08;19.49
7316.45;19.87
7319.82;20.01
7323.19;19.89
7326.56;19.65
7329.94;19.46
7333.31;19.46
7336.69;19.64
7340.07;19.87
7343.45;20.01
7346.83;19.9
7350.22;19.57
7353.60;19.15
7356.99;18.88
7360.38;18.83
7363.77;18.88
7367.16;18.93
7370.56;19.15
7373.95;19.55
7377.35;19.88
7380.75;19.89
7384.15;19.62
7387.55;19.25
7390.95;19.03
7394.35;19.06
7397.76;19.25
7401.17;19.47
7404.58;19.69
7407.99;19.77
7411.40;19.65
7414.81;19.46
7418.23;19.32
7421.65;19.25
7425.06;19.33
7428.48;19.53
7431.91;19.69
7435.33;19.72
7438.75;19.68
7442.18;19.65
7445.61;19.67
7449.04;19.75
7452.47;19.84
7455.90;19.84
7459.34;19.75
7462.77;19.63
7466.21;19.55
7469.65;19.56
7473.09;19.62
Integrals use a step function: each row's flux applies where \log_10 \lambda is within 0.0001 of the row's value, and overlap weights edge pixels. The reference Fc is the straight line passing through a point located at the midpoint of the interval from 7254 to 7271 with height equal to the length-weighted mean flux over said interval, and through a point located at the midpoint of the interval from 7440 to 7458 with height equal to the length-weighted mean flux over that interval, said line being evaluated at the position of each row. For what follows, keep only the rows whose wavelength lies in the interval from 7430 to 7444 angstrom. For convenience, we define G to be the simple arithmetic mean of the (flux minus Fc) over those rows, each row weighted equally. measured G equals -0.03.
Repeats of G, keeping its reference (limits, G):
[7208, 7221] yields -0.54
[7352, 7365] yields -0.64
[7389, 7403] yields -0.44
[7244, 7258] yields 0.26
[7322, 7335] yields 0.10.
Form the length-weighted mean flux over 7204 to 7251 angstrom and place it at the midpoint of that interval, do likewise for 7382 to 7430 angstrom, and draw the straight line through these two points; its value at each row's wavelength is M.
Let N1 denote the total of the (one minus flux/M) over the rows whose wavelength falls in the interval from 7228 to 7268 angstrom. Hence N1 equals -0.131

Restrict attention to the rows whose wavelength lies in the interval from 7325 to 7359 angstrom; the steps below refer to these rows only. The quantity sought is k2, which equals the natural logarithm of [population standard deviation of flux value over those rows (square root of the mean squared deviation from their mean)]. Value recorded -1.1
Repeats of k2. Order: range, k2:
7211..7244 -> -0.8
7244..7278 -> -1.7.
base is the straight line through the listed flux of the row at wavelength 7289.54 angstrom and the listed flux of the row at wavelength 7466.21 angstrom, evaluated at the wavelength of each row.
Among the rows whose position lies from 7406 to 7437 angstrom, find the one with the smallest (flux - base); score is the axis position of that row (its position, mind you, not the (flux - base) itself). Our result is 7421.65 angstrom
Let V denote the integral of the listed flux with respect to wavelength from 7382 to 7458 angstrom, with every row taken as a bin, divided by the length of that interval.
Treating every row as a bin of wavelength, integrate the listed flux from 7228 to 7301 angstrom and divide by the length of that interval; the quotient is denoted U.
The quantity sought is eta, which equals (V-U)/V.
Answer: -0.0008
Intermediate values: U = 19.5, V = 19.53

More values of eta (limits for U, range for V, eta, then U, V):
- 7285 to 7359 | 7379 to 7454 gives 0.0028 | 19.5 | 19.53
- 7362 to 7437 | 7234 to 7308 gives 0.0024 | 19.4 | 19.47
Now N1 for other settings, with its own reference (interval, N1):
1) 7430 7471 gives -0.165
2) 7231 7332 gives -0.220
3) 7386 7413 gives 0.006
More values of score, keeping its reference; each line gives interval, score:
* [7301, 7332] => 7306.35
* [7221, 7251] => 7222.71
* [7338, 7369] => 7360.38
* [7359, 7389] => 7360.38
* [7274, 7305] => 7302.98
